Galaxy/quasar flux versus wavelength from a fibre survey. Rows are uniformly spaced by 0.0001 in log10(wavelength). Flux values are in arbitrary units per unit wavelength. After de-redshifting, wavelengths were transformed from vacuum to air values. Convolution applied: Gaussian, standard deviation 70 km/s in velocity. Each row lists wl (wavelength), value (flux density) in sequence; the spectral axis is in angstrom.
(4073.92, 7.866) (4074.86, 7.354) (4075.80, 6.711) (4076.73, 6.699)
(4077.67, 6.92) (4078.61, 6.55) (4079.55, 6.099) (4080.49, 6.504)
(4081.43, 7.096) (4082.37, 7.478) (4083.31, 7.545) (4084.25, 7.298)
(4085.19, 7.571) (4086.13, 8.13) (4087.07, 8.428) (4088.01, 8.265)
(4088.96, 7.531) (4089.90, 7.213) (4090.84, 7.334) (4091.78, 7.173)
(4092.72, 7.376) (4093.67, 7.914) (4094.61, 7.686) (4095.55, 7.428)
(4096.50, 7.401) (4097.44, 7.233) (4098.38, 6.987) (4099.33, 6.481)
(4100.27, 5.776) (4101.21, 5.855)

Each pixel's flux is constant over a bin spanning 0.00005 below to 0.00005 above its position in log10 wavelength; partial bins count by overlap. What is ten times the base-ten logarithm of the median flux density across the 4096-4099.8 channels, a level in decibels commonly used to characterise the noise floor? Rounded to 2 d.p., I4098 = 8.52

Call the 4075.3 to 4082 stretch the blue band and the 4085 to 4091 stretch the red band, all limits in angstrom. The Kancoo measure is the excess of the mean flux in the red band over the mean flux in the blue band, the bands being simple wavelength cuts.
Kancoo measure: 1.1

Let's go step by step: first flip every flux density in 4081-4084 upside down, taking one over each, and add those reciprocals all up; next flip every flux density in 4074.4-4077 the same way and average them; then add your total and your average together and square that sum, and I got 0.305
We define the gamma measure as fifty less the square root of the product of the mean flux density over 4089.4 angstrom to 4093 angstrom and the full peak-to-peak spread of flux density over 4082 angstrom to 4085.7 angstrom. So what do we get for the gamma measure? 48.6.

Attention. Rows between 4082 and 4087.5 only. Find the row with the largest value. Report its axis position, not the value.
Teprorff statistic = 4087.07 angstrom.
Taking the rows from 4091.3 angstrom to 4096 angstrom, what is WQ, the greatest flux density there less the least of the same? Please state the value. 0.74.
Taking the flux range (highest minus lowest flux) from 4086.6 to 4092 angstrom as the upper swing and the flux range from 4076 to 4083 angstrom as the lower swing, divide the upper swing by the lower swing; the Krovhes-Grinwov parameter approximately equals 0.91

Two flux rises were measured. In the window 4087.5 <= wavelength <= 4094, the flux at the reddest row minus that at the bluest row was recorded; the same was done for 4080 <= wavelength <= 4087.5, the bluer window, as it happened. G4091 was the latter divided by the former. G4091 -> -5.5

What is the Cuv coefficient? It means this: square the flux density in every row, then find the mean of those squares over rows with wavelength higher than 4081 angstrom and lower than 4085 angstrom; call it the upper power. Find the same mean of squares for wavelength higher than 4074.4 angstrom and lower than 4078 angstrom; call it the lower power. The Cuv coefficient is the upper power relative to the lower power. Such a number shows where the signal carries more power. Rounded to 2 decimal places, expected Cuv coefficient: 1.13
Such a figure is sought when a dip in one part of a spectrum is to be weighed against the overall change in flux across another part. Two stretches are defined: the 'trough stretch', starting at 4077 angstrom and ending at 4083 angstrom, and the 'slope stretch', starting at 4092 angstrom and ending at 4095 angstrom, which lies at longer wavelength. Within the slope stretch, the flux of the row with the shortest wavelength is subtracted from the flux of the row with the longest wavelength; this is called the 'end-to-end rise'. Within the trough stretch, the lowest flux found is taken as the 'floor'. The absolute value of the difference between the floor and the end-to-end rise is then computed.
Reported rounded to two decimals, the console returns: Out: 5.79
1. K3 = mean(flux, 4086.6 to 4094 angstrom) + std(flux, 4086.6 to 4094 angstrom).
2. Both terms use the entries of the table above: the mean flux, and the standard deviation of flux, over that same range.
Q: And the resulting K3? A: 8.1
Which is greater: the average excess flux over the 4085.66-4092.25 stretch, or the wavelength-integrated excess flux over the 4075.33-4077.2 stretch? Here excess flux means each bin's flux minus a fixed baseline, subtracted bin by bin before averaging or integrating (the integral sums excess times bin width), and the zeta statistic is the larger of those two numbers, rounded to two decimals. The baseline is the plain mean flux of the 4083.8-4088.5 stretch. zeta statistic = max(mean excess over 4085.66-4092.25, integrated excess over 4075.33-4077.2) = -0.21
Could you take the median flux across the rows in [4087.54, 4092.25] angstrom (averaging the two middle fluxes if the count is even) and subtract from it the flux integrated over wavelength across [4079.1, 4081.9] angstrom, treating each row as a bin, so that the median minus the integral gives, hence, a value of -11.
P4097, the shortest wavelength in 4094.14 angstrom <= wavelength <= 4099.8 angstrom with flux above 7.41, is 4094.61 angstrom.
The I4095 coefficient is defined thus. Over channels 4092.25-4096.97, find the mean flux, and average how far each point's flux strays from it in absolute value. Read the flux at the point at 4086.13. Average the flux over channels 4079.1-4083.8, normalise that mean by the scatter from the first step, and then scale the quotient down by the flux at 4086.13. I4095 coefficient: 4.5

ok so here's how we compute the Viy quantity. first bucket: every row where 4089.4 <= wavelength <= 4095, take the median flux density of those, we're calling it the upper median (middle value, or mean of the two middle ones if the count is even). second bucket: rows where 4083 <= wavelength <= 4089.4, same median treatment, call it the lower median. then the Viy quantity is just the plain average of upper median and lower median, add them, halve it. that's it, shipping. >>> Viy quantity 7.46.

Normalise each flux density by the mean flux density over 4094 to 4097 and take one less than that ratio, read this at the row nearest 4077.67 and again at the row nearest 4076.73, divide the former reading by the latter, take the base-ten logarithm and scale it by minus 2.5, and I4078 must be 0.3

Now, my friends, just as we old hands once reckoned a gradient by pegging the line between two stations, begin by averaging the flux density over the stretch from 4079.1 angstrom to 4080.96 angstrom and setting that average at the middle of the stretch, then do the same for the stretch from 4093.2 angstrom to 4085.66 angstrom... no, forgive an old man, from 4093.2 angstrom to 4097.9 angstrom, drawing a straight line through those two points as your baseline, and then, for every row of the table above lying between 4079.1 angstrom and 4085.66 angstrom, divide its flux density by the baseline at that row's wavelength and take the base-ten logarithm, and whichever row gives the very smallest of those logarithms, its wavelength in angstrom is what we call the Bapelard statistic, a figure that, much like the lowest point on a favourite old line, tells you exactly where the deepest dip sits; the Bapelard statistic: 4079.55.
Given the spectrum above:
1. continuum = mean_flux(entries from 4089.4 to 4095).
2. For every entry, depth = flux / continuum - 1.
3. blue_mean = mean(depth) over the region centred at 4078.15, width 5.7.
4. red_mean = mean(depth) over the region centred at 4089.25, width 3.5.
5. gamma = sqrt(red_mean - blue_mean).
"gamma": 0.37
